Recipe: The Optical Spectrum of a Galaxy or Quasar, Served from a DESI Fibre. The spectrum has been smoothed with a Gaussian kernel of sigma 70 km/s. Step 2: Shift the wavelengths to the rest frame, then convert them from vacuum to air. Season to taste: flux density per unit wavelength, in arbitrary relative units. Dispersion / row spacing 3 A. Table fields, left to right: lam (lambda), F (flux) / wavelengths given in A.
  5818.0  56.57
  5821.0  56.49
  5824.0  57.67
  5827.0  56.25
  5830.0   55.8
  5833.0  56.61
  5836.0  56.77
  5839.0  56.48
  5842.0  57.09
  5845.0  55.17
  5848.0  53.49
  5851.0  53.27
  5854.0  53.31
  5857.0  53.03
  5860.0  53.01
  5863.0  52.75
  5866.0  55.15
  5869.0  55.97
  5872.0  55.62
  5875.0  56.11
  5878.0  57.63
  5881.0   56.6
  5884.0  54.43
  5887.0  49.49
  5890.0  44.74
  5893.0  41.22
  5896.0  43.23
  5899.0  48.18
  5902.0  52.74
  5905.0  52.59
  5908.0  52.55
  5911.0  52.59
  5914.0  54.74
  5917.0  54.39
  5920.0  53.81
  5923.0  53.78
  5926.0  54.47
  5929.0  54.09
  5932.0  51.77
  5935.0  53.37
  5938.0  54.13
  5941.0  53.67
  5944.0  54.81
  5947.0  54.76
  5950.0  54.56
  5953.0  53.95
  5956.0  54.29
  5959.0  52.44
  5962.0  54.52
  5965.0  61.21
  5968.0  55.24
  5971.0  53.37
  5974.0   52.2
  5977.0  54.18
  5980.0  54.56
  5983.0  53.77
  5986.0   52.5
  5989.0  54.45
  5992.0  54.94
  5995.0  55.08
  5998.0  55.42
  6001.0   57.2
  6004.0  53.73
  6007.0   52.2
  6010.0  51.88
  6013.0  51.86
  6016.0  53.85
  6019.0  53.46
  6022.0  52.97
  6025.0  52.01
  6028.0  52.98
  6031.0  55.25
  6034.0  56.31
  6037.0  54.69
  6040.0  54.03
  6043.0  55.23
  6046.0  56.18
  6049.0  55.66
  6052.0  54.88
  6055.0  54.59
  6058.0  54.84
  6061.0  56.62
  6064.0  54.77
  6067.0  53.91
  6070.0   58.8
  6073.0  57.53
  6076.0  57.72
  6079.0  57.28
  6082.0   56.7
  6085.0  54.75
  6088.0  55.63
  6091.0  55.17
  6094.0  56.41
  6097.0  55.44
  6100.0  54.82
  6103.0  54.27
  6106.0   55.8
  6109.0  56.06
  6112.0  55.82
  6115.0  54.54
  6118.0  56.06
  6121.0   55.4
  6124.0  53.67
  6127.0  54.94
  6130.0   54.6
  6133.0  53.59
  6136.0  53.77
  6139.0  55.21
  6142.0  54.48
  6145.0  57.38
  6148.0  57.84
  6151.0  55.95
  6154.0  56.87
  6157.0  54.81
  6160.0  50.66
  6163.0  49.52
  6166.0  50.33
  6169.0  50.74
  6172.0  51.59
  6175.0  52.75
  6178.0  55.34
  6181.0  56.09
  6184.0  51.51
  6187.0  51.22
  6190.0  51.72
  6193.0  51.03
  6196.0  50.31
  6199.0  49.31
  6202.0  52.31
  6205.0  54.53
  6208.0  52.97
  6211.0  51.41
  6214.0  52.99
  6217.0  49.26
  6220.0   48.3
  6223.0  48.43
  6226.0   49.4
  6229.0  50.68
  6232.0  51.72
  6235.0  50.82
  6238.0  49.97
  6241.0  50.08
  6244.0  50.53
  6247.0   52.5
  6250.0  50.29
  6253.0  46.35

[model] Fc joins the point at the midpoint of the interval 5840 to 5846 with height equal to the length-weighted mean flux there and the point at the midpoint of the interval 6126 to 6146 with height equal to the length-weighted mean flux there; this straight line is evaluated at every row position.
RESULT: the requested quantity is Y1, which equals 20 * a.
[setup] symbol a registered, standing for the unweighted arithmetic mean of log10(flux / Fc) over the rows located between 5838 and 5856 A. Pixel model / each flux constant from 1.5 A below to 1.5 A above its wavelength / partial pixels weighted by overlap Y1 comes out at -0.2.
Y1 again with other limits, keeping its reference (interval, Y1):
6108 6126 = 0.1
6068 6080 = 0.4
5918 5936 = -0.4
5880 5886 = -0.1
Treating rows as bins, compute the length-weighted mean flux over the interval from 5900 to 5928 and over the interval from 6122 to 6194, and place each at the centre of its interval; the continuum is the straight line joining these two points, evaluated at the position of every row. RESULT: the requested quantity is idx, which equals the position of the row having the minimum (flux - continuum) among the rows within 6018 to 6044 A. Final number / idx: 6025.0 A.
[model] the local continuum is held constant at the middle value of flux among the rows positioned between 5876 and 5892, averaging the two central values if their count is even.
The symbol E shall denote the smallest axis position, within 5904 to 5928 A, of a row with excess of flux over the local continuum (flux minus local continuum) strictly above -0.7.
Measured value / 5914.0 A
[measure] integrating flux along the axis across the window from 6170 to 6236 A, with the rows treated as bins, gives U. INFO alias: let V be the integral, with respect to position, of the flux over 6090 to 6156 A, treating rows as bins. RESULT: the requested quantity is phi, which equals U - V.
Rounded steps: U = 3401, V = 3654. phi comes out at -253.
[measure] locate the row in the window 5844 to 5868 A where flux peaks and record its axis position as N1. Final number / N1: 5845.0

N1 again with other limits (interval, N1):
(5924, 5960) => 5944.0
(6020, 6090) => 6070.0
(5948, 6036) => 5965.0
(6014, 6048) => 6034.0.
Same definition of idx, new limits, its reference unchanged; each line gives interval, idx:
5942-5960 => 5959.0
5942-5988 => 5974.0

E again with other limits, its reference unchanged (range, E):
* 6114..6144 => 6115.0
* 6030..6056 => 6031.0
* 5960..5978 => 5962.0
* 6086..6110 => 6088.0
